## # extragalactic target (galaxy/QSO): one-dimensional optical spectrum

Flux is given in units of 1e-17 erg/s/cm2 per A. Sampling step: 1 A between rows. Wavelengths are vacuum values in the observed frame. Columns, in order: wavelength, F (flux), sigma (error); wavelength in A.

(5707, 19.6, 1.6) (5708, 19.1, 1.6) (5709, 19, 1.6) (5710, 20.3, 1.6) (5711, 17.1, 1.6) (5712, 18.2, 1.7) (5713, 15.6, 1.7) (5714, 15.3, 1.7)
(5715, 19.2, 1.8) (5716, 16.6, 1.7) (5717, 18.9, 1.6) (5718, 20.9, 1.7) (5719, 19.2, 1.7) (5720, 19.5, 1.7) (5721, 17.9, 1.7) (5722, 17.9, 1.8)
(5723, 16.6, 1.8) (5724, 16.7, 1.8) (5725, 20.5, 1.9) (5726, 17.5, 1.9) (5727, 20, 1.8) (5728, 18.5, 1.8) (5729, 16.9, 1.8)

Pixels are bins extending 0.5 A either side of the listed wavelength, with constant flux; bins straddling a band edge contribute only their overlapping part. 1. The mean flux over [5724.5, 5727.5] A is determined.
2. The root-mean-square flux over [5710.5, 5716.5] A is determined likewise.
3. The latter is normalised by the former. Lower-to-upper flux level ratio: 0.88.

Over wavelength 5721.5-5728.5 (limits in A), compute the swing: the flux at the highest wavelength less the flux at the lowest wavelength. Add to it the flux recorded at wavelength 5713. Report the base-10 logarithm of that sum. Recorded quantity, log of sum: 1.21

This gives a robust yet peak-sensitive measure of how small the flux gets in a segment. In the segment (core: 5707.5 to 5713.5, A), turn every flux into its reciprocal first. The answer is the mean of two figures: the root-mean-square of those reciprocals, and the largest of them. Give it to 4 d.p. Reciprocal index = 0.0598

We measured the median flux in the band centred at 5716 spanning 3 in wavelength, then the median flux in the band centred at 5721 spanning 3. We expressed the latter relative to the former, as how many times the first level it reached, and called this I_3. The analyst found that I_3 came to 0.95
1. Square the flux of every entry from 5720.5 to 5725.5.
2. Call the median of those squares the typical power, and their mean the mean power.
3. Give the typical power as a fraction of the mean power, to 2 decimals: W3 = 0.99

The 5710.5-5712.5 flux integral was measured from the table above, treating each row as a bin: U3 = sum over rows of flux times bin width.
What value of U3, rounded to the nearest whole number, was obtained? 35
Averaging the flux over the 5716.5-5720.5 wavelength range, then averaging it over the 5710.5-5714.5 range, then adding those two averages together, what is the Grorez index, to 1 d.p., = 36.2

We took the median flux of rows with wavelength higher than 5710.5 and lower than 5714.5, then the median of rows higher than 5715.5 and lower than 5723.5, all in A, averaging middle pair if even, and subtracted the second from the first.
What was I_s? -2.05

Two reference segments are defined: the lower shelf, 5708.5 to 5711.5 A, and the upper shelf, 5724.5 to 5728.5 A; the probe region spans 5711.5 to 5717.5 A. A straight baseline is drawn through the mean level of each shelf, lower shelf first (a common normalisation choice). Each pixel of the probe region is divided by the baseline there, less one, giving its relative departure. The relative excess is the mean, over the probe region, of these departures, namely -0.084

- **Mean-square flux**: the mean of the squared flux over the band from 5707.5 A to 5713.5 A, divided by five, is 66.8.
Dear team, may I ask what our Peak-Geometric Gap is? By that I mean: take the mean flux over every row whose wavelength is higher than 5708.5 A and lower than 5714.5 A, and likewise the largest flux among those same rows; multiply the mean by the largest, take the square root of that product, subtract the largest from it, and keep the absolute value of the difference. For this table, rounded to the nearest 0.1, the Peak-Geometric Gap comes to 1.4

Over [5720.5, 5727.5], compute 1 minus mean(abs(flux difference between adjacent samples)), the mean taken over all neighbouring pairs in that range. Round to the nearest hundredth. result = -0.78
